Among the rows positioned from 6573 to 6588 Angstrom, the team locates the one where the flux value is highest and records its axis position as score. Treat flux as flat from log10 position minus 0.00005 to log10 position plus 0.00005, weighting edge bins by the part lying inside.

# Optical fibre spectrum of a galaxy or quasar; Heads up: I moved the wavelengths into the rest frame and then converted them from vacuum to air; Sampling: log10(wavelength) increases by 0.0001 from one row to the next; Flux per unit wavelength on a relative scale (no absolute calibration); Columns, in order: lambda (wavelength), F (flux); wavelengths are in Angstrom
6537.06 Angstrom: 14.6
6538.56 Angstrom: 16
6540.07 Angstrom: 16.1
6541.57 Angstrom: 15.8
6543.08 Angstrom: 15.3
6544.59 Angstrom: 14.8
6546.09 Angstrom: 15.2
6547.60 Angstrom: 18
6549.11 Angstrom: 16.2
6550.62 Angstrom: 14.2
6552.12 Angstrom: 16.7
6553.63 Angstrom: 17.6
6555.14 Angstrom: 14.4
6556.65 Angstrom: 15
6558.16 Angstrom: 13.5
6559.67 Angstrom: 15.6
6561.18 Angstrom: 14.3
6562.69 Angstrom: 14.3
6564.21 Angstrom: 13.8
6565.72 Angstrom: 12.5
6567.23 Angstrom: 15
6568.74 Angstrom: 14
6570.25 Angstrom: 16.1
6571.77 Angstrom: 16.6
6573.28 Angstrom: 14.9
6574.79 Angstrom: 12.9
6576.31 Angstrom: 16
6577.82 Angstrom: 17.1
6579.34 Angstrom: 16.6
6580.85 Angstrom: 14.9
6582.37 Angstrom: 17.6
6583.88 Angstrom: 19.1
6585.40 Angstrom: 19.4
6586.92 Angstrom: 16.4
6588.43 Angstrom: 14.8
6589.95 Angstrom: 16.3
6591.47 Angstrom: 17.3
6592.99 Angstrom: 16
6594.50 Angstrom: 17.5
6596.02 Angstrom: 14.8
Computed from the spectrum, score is 6585.40 Angstrom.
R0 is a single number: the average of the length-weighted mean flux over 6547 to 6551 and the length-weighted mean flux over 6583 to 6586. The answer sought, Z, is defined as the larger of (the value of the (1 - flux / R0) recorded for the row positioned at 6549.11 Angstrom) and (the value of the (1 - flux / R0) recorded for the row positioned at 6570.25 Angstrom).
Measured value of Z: 0.09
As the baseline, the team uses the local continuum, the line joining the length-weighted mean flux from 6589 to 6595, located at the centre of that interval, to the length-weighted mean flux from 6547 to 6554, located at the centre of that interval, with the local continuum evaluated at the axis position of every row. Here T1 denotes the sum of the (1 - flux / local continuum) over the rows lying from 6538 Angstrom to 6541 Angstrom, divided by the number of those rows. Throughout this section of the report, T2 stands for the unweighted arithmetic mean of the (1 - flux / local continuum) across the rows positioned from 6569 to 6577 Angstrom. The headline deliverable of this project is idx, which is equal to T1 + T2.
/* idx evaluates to 0.10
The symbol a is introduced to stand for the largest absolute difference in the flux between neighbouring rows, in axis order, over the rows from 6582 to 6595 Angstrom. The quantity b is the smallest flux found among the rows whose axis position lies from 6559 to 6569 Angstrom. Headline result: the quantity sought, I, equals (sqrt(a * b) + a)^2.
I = 83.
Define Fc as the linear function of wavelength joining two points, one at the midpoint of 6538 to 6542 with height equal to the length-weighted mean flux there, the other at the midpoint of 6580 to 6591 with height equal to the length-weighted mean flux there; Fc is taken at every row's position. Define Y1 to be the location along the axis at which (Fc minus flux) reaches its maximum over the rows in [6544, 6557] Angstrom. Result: 6550.62 Angstrom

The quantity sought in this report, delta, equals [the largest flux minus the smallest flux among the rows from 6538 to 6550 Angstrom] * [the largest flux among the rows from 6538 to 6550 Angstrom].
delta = 58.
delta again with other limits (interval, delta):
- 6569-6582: 72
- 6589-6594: 22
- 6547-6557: 68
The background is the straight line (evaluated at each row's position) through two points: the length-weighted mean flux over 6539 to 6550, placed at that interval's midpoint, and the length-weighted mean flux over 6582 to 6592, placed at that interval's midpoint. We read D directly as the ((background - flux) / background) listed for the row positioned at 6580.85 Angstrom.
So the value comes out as 0.13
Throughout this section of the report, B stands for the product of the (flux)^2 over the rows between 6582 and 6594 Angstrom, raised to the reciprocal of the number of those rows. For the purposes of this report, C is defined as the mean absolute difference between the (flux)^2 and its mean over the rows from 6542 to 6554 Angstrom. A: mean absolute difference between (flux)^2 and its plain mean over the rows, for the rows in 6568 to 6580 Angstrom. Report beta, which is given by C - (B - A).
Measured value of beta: -218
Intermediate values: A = 36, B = 291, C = 36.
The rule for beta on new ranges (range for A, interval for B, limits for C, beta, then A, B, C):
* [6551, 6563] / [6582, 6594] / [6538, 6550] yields -236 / 34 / 291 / 21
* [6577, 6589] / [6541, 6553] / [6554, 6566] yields -184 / 45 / 248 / 19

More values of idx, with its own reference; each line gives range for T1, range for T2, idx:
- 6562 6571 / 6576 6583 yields 0.15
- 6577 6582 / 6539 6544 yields 0.07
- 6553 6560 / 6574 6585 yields 0.10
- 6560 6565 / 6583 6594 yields 0.12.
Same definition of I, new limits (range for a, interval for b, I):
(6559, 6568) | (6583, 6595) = 74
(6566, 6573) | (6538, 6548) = 59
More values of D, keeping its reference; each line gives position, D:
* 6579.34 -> 0.02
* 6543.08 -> 0.03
